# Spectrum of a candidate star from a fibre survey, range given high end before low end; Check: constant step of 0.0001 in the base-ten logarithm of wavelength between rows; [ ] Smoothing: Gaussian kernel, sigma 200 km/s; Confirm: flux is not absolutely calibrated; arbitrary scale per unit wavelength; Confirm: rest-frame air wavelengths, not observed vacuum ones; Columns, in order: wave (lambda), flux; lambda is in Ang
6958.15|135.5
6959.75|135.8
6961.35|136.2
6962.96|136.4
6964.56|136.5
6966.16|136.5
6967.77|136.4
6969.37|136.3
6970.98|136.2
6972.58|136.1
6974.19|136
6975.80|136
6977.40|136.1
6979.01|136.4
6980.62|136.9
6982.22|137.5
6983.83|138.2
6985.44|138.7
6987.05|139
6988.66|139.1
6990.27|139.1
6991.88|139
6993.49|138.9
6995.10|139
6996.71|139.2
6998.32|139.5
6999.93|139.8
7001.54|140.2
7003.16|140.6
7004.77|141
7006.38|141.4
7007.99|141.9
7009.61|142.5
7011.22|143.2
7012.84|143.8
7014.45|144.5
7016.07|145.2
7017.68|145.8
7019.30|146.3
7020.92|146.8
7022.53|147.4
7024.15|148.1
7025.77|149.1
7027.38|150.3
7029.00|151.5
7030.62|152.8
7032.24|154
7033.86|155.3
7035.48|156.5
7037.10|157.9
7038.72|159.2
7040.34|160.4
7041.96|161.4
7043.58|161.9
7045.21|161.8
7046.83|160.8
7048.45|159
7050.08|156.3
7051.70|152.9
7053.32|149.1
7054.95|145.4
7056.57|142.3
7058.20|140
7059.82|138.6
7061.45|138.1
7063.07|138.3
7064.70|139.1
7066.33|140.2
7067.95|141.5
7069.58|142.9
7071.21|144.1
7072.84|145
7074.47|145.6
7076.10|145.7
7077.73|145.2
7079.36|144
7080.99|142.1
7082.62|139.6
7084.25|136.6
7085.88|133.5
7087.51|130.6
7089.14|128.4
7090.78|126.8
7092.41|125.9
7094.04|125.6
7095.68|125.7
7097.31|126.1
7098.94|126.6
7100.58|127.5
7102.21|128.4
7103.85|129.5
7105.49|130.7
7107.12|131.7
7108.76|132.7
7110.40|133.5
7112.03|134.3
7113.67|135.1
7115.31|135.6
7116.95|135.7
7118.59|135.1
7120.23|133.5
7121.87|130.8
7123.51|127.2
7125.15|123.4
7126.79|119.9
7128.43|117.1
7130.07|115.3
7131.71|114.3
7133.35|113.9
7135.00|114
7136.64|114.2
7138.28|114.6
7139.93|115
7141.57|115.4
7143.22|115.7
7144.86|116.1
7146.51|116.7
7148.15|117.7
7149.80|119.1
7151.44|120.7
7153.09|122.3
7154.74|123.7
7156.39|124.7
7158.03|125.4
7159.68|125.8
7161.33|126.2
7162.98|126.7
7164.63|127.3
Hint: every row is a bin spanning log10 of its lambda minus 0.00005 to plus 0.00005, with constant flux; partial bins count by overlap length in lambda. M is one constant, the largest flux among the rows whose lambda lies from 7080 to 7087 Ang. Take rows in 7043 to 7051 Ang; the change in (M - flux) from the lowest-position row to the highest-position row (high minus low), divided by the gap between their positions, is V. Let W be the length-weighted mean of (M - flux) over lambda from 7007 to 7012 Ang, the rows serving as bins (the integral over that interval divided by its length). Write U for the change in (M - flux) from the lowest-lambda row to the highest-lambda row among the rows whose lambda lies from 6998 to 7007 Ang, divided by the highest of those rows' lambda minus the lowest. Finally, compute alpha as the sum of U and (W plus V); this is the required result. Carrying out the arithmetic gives 0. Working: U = -0.2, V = 0.9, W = 0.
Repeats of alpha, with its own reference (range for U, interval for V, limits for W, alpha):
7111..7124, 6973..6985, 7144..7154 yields 24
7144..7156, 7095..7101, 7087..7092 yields 13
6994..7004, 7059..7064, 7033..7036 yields -14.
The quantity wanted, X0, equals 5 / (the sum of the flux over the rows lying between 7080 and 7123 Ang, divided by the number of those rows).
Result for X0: 0.038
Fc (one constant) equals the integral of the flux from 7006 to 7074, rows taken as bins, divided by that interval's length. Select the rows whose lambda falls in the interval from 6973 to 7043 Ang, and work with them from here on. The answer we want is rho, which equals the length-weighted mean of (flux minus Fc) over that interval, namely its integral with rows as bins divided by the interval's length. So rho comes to -4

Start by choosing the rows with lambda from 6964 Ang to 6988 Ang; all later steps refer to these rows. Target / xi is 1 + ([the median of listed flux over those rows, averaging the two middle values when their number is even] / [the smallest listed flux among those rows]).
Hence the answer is 2.00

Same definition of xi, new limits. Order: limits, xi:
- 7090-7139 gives 2.12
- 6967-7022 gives 2.02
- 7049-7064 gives 2.03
